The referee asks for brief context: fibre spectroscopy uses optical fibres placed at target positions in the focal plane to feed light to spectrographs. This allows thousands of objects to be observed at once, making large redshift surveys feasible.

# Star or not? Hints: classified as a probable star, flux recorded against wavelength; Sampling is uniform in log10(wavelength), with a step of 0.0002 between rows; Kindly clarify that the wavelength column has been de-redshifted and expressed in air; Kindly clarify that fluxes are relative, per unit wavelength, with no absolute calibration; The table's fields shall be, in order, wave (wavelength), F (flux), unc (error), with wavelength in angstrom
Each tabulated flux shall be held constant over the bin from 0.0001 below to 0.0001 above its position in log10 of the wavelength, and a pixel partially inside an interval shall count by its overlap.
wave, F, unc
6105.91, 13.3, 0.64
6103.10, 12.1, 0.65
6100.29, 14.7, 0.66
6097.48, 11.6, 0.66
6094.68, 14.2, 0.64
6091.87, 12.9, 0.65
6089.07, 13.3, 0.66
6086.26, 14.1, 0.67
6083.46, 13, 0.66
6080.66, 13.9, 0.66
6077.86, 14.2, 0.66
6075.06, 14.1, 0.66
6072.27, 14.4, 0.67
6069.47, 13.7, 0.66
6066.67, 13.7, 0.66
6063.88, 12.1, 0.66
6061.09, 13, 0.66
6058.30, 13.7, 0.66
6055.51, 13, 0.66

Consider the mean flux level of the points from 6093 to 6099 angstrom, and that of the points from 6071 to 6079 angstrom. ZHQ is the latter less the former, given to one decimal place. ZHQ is 1.3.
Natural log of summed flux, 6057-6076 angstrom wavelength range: 4.55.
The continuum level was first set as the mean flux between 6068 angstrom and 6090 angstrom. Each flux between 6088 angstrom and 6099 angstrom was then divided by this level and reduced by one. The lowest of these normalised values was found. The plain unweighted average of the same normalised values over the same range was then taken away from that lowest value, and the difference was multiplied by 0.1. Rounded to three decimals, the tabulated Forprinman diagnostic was -0.010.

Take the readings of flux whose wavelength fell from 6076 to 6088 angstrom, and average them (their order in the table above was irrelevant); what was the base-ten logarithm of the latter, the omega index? 1.140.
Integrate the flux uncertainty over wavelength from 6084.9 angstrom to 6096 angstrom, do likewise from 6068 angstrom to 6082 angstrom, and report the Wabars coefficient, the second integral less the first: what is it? 2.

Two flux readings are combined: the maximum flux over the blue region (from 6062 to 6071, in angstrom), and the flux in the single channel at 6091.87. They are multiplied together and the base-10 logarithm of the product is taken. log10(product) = 2.25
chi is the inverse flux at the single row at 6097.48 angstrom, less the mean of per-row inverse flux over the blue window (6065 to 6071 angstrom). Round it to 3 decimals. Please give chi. 0.013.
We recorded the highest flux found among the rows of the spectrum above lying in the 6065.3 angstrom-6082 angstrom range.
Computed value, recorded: 14.4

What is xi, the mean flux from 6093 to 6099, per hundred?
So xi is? 0.129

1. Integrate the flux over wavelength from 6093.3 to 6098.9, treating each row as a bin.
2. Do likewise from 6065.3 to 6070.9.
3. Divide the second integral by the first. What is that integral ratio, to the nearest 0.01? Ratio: 1.06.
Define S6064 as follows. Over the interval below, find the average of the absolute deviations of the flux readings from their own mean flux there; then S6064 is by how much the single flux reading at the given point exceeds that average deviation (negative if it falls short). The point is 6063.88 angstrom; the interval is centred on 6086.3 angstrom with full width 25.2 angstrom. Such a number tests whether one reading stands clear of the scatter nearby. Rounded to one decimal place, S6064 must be 11.4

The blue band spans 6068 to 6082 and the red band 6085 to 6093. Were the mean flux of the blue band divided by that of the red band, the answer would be 1.05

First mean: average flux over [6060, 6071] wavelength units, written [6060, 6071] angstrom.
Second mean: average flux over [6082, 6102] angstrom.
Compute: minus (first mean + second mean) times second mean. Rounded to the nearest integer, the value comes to -355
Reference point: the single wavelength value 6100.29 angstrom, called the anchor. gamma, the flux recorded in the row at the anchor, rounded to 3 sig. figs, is 14.7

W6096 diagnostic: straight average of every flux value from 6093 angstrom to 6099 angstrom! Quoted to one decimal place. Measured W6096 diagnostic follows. 12.9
